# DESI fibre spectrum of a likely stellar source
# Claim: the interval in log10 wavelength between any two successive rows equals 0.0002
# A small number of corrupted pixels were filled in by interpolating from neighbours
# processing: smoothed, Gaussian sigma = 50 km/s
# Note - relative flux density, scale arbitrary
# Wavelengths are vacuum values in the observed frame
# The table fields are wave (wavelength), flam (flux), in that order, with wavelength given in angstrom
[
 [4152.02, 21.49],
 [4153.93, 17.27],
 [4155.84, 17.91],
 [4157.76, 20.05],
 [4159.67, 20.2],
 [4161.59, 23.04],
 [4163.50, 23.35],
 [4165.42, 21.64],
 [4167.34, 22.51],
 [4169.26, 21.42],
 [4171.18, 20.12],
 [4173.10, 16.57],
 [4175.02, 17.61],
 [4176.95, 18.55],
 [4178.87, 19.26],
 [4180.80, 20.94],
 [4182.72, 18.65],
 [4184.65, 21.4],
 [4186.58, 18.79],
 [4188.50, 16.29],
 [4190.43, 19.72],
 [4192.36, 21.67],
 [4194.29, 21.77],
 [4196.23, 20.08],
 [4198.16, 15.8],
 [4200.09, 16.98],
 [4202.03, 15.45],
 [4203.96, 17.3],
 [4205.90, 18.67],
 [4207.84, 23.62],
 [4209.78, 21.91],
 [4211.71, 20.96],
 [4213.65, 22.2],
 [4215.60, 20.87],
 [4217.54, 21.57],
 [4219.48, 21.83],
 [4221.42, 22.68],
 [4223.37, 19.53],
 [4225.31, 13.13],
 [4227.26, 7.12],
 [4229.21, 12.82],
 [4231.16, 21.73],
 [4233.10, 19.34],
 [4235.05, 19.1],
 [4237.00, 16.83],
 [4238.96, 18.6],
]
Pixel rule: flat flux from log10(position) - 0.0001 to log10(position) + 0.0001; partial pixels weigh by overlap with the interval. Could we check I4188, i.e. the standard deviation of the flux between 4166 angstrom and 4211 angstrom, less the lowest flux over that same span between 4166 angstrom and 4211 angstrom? -13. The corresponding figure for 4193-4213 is -13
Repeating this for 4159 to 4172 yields -19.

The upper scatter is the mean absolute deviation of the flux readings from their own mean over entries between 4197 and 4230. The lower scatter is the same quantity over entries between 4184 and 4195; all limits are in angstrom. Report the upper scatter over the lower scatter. 2.1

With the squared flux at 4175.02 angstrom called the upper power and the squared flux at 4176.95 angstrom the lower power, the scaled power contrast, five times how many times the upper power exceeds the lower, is 4.5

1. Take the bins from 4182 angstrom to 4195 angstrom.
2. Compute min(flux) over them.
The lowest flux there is 16.29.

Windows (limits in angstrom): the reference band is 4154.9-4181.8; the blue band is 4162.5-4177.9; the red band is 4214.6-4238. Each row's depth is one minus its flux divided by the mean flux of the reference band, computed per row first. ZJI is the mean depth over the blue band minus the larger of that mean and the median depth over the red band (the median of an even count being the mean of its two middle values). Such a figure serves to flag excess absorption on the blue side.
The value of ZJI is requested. -0.039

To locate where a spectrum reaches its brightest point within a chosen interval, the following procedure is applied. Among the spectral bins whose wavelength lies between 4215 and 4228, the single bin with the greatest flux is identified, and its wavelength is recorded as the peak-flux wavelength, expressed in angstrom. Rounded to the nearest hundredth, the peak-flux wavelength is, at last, 4221.42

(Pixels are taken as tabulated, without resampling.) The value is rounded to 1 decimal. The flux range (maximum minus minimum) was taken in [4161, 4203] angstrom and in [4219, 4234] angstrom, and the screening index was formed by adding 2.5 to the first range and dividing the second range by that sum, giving 1.5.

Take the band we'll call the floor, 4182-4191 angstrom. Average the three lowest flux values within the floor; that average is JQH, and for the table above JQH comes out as 17.9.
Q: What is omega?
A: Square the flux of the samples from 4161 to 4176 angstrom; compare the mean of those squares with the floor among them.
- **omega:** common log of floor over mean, -0.20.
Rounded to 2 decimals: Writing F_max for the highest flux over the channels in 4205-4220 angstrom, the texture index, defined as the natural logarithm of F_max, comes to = 3.16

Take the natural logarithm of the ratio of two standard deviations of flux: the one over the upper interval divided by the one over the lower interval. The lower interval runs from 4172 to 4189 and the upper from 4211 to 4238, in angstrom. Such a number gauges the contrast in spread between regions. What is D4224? 1.0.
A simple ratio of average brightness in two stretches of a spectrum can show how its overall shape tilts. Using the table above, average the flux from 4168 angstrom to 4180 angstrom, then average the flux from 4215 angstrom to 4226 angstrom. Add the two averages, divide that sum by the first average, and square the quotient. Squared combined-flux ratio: 4.2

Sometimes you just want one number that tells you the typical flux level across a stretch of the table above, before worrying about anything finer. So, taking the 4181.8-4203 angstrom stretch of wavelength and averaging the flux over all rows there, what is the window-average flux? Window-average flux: 18.8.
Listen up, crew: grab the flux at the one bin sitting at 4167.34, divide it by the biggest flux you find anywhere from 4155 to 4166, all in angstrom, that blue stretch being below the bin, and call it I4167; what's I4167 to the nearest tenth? 1.0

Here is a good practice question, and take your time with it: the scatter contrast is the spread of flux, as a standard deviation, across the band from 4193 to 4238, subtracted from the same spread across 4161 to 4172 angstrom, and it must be -2.7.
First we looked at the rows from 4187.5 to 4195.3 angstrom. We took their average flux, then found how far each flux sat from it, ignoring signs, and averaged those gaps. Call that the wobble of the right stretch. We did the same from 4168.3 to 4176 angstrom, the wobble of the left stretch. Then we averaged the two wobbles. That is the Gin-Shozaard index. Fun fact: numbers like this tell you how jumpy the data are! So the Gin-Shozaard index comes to 1.85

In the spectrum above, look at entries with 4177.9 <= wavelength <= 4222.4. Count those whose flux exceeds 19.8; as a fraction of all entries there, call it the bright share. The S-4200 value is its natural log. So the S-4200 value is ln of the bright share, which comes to -0.57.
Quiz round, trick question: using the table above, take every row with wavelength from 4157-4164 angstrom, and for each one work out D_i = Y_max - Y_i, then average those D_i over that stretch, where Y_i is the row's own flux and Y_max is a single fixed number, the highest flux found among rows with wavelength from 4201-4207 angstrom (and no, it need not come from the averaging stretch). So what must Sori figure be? -3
